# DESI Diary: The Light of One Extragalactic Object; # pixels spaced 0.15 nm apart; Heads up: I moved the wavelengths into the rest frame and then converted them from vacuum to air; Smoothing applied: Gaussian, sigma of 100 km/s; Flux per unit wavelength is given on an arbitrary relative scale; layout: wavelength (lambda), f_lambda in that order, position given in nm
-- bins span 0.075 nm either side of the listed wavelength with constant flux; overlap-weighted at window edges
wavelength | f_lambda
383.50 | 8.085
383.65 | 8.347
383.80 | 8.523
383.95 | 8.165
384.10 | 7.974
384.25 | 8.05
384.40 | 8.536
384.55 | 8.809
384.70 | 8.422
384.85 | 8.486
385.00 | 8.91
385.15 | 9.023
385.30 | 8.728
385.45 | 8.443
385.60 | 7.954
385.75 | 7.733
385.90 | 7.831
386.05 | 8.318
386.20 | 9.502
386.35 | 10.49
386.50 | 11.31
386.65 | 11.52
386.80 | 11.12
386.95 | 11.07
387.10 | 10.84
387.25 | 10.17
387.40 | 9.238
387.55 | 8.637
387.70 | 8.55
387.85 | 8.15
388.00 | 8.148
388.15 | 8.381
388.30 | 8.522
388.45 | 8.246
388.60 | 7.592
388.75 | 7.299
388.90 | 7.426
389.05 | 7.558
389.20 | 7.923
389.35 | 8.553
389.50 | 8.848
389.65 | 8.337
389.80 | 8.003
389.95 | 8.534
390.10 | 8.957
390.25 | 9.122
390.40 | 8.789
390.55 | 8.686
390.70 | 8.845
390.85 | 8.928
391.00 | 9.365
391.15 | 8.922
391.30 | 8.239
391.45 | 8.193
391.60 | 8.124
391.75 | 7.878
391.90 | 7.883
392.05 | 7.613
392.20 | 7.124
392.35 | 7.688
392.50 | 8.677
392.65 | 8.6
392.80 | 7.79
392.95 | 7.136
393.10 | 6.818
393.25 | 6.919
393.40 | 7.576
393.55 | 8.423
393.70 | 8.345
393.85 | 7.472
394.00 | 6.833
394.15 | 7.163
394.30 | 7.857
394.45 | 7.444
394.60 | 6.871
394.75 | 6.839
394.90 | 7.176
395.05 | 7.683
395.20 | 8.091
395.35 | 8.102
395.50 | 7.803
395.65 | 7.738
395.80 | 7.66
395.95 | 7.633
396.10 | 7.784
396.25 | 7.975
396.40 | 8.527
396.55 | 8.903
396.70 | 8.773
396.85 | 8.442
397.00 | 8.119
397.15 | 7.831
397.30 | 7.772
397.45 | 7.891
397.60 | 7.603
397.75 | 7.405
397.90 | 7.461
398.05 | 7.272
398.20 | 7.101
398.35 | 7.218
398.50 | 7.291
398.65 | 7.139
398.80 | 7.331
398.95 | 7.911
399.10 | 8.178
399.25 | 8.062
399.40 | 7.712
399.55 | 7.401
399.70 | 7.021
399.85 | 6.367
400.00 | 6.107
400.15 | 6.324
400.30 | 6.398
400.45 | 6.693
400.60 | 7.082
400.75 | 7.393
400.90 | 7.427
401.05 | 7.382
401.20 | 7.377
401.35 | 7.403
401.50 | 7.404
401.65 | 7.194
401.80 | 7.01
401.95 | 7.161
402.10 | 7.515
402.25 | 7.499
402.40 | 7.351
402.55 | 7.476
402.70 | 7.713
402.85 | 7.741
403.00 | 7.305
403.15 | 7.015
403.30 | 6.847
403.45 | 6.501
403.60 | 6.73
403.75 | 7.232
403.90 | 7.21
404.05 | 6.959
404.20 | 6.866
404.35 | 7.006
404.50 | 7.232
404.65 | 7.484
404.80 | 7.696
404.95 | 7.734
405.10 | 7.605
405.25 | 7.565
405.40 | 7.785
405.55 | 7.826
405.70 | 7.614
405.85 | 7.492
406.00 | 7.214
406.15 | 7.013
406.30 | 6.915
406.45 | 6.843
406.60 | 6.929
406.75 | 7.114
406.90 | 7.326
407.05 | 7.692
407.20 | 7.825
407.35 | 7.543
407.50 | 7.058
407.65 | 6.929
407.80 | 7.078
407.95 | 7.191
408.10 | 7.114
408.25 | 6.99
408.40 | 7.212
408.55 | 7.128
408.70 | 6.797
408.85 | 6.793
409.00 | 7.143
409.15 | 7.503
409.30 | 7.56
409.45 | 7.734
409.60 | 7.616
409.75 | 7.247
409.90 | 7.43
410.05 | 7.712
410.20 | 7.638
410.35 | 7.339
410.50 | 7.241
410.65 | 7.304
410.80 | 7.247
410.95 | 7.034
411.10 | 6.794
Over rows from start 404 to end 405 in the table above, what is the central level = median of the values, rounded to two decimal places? 7.23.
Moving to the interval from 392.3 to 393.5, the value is 7.63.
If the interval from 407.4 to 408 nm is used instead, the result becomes 7.07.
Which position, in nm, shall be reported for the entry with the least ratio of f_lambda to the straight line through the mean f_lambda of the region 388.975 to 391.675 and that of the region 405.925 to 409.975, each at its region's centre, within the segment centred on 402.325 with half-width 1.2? 403.45 nm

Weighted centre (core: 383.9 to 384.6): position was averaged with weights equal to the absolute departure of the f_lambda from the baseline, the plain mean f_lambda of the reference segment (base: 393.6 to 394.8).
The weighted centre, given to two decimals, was 384.31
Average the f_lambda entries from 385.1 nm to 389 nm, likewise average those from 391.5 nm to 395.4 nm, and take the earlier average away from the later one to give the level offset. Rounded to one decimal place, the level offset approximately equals -1.4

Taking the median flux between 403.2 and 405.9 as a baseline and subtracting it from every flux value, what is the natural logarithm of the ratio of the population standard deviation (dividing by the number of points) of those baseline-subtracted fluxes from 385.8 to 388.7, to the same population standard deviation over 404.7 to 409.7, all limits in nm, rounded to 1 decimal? 1.4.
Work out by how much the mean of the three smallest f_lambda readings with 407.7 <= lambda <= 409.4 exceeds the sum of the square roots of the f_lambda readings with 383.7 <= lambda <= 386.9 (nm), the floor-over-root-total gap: -56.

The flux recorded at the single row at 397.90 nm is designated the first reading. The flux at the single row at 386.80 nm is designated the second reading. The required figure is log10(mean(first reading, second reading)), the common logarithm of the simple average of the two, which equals 0.968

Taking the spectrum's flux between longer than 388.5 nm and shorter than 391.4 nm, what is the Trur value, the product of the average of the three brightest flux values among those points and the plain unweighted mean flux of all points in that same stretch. 77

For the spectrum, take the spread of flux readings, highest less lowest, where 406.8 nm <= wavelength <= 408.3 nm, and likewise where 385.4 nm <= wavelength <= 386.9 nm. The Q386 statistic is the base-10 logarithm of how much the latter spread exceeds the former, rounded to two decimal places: 0.46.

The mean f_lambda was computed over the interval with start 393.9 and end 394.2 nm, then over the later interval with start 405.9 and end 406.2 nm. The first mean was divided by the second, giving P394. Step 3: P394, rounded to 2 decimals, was 0.98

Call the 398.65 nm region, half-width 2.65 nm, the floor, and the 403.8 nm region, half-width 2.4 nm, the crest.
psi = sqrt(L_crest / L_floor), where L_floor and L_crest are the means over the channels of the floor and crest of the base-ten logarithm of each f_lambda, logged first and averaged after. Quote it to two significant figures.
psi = 0.99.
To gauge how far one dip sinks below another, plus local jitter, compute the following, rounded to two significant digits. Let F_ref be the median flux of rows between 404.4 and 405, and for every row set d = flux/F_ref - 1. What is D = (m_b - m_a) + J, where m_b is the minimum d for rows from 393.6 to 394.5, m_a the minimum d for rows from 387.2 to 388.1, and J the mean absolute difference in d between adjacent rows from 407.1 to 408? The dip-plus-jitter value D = -0.14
